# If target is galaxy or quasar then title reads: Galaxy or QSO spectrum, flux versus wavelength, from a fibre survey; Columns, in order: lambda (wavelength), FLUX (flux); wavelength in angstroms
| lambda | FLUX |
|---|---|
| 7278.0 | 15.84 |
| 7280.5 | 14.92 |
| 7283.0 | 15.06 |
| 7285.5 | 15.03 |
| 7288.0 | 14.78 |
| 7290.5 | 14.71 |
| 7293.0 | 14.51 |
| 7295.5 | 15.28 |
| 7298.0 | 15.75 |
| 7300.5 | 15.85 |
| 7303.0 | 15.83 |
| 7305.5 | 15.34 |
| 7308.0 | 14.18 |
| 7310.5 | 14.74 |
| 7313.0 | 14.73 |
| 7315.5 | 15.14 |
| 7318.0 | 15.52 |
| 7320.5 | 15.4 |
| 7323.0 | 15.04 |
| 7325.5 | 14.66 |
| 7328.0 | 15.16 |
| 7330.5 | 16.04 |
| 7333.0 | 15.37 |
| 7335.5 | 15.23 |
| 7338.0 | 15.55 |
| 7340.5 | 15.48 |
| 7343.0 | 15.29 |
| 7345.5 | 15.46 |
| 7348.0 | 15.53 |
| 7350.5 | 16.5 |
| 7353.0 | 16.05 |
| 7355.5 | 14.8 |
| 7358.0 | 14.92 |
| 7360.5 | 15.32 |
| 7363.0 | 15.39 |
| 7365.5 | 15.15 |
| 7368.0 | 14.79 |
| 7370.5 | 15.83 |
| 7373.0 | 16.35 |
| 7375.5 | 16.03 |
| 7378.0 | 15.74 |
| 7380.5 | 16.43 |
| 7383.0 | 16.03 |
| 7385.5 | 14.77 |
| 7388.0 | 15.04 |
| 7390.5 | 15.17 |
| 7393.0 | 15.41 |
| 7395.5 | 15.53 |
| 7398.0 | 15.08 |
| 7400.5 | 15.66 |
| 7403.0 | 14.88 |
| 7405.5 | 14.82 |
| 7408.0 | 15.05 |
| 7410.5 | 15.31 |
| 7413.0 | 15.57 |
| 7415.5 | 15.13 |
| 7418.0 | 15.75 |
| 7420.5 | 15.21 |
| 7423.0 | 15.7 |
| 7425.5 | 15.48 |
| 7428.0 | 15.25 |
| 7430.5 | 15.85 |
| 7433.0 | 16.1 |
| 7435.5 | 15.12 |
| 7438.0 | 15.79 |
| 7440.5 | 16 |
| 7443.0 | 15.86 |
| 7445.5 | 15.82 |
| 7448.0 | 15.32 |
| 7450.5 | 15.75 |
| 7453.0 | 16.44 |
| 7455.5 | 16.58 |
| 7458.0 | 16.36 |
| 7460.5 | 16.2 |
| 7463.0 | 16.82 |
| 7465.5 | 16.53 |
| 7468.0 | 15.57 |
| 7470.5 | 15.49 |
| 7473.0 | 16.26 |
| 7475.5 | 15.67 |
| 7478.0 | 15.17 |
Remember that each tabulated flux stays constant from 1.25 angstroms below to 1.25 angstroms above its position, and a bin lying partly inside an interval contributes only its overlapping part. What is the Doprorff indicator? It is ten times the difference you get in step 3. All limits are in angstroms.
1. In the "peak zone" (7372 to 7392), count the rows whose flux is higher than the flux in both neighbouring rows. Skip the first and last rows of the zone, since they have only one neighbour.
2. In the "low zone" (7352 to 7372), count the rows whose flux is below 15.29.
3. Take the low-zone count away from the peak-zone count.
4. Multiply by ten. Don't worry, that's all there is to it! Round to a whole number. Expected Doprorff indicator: -30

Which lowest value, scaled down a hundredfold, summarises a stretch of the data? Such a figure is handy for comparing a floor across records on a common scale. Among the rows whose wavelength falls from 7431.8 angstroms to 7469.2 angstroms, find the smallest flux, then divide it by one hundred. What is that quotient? 0.151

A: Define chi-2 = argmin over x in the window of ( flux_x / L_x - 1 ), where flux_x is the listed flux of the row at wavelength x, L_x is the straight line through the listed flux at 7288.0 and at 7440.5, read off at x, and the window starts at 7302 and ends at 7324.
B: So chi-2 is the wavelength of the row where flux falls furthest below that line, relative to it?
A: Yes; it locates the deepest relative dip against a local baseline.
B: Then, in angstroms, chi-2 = 7308.0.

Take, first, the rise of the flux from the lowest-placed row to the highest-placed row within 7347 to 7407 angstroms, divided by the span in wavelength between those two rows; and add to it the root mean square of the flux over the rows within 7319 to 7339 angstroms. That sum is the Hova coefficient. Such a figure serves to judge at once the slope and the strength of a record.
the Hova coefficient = 15.3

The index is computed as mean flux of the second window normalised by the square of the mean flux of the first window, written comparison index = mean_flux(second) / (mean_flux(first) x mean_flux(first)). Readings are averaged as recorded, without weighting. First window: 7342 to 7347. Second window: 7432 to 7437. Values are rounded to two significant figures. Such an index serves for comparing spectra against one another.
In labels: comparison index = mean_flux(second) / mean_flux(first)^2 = 0.066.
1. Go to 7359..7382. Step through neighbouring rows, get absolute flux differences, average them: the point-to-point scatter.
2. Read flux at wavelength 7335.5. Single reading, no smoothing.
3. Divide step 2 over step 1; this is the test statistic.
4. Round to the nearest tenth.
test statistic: 34.5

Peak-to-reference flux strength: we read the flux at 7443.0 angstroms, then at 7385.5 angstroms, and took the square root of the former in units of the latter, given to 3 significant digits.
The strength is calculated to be 1.04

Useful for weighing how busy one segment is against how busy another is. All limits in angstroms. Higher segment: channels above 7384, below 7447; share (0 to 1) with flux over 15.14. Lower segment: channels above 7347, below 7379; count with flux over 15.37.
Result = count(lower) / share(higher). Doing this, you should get 12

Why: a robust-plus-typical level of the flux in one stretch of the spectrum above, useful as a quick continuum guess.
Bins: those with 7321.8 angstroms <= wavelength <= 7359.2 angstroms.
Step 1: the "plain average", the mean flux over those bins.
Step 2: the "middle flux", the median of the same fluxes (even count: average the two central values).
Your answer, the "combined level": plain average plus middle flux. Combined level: 30.8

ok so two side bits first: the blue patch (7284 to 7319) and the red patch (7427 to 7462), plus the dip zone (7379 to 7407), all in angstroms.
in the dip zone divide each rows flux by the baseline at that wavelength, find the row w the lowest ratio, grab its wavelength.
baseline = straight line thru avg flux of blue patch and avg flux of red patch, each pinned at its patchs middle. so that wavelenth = 7405.5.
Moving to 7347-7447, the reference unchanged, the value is 7405.5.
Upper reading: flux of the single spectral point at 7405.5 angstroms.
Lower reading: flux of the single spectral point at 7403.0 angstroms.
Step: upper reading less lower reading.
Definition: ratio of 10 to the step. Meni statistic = -167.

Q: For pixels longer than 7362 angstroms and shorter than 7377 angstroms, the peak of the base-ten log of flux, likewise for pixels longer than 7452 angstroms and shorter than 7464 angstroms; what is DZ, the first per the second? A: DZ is 0.99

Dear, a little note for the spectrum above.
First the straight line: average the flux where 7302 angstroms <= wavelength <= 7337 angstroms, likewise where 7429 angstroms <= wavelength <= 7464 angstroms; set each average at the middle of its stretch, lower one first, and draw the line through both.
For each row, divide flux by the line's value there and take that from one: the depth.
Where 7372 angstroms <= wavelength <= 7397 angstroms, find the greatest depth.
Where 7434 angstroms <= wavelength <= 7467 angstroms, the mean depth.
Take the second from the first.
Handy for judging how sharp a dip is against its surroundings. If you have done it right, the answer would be 0.054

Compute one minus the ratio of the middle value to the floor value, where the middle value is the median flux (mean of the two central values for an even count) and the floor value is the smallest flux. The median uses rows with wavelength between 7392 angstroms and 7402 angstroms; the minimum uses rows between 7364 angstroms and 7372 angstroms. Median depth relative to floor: -0.0460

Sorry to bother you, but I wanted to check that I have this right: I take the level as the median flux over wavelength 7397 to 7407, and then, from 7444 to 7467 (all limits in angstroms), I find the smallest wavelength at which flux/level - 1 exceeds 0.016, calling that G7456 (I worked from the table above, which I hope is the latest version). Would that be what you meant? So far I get 7445.5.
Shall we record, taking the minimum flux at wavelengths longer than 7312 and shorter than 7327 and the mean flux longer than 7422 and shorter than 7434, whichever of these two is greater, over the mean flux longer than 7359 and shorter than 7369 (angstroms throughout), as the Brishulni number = 1.03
